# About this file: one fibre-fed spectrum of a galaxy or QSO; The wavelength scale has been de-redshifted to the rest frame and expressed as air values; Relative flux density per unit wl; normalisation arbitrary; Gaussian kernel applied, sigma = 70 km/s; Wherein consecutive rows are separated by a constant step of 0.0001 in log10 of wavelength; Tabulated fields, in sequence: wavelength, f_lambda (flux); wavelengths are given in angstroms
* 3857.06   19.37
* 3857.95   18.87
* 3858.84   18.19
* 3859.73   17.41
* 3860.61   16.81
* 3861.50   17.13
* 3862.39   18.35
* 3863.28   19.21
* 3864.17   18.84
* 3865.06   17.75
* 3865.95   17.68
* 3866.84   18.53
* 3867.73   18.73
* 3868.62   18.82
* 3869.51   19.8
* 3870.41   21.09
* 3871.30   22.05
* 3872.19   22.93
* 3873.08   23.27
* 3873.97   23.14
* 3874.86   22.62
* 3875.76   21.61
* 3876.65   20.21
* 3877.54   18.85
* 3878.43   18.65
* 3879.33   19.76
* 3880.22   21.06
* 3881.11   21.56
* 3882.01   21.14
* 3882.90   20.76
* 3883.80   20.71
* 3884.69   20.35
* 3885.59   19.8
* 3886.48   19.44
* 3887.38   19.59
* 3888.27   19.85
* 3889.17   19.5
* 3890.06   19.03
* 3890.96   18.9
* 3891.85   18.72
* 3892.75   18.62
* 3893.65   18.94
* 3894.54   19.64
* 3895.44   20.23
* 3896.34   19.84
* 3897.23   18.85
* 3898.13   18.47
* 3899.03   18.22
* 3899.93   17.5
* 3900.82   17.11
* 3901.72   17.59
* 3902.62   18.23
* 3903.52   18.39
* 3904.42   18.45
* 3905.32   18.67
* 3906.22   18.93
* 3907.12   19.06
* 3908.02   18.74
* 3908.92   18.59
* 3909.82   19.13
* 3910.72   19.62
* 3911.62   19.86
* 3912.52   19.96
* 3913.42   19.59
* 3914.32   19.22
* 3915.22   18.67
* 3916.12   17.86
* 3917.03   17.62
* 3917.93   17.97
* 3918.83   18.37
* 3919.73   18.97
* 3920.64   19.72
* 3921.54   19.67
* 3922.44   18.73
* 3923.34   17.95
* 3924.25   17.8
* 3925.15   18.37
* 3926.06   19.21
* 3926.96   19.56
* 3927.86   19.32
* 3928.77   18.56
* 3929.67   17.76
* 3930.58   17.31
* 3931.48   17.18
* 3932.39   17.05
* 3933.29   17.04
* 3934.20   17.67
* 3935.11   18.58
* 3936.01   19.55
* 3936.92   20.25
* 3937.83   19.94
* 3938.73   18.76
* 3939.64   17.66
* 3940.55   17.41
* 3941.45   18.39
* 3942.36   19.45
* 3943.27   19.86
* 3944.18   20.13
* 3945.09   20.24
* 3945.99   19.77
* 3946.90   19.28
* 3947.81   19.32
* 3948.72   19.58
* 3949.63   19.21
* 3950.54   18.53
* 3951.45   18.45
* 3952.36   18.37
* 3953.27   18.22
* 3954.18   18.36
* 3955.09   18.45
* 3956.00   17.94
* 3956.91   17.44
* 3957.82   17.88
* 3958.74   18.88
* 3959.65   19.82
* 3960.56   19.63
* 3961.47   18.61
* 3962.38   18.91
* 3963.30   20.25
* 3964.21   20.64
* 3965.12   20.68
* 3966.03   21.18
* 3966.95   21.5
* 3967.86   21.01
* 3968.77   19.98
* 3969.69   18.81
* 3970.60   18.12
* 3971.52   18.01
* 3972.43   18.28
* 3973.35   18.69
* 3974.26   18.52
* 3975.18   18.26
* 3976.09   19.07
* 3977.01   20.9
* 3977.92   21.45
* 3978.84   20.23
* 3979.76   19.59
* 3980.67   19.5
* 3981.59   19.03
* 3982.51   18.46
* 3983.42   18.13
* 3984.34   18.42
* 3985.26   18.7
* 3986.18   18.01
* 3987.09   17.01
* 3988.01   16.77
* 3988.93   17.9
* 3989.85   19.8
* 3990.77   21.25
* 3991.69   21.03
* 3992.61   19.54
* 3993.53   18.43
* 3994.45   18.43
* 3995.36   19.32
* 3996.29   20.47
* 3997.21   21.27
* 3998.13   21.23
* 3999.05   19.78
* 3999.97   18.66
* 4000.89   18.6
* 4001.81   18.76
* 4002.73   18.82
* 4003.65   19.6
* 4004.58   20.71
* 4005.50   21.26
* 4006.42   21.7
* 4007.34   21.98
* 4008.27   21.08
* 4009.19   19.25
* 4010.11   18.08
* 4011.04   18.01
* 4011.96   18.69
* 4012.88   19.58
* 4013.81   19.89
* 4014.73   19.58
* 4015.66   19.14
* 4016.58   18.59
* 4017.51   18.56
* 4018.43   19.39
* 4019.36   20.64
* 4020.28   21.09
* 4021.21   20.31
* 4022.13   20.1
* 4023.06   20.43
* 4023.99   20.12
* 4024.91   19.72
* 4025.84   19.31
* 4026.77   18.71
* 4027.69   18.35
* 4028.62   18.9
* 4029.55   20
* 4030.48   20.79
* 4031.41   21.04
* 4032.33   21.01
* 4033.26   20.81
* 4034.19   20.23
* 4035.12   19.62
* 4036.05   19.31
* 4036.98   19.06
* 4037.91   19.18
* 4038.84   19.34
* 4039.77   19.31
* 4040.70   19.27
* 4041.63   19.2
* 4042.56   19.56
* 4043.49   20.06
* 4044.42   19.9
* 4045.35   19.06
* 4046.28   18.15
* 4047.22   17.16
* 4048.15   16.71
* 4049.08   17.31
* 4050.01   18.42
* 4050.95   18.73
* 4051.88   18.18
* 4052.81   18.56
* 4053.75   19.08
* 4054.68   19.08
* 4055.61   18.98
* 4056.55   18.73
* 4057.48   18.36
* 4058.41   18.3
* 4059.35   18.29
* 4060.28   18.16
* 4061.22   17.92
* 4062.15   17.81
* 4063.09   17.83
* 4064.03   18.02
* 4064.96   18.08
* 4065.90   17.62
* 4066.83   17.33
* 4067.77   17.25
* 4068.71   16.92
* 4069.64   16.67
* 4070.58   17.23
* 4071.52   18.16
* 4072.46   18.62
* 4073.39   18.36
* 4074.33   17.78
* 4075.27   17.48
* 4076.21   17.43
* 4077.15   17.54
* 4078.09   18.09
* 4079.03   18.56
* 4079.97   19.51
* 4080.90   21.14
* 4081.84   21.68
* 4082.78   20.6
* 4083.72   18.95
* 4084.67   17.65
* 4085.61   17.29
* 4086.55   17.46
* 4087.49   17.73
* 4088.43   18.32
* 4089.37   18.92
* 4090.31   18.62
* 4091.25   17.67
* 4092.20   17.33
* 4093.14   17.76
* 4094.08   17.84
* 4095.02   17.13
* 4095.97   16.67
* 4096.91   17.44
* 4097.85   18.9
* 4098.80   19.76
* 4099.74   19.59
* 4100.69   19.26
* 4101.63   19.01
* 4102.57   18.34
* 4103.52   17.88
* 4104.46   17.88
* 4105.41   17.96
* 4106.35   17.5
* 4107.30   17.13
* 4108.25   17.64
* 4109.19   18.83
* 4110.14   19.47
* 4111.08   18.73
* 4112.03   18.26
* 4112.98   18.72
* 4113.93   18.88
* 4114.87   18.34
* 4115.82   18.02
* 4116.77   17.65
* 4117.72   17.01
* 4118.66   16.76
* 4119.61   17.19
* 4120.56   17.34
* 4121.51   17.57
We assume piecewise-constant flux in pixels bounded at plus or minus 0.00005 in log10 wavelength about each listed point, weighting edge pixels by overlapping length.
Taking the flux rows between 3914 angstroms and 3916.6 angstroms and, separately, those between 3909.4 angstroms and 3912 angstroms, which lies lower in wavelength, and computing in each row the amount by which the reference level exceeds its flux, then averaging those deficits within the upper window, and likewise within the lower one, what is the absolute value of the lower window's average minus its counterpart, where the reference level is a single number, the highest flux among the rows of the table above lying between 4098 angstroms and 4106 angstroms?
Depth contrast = 1.0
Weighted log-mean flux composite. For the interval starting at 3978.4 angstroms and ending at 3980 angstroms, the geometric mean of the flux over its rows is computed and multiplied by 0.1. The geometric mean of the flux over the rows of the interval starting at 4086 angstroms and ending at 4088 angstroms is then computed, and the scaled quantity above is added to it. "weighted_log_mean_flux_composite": 19.6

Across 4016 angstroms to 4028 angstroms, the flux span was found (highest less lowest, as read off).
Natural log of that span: 1.0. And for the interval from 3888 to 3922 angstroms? 1.1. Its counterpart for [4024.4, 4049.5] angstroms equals 1.5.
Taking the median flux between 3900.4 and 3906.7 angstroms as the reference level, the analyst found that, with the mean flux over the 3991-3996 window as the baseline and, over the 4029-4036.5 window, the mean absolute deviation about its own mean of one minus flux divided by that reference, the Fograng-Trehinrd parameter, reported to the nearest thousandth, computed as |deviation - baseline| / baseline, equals 0.998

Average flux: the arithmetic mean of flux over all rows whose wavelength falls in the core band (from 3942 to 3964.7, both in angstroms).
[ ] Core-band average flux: 19.1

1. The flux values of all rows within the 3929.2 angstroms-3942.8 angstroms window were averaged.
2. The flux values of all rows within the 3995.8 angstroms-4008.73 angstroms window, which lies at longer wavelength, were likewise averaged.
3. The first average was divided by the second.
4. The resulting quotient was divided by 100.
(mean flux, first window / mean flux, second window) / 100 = 0.0090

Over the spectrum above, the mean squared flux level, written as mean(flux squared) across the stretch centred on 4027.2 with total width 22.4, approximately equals 393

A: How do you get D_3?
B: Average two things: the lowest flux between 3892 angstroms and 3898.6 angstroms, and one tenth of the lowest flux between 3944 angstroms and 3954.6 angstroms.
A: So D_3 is 10.1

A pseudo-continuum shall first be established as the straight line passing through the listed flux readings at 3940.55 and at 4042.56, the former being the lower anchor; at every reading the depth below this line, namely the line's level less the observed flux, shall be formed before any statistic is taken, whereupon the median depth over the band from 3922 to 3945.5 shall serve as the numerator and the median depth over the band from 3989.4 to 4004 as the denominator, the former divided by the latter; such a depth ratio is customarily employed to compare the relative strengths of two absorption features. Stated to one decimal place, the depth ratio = 1.4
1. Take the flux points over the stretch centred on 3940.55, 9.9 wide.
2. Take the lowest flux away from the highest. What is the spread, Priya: 2.8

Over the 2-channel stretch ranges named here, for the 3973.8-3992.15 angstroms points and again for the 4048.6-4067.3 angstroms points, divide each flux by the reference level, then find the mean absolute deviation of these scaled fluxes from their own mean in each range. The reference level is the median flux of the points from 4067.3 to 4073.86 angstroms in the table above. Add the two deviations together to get 0.087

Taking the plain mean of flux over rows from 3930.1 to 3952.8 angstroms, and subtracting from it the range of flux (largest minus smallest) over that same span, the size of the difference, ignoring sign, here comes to 15.5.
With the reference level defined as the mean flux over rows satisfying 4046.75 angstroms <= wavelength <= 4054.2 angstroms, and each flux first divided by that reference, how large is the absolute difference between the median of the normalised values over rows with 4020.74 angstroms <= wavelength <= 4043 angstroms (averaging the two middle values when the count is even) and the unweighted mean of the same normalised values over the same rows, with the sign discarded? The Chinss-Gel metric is 0.0081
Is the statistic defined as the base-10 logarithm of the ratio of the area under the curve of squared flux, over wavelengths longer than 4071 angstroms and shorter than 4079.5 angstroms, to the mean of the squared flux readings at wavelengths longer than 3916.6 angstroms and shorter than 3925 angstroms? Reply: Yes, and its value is 0.90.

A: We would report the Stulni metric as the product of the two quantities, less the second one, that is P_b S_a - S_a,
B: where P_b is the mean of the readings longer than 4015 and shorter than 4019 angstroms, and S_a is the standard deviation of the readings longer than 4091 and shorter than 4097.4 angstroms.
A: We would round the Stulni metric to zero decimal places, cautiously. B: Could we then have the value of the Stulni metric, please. 7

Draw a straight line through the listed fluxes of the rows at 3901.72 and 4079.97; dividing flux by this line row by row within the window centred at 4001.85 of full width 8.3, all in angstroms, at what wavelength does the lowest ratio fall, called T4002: 4000.89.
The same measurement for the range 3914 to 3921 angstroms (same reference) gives 3917.03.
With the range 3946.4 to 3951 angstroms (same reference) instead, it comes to 3950.54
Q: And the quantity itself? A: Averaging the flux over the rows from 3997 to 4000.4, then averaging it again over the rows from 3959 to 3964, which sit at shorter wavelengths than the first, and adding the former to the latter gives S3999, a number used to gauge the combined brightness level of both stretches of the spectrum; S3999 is 39.7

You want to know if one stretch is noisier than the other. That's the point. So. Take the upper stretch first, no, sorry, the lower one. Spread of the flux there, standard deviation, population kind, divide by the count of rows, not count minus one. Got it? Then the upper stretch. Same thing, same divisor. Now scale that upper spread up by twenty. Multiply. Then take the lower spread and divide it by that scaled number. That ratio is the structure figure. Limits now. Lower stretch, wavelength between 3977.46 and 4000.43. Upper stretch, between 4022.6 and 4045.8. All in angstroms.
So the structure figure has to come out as 0.091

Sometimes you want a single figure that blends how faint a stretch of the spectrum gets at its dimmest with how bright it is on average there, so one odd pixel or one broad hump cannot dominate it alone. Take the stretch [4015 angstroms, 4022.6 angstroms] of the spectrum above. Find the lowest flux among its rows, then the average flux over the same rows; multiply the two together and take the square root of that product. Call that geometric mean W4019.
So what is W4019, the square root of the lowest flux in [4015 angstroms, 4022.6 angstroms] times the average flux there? 19.1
